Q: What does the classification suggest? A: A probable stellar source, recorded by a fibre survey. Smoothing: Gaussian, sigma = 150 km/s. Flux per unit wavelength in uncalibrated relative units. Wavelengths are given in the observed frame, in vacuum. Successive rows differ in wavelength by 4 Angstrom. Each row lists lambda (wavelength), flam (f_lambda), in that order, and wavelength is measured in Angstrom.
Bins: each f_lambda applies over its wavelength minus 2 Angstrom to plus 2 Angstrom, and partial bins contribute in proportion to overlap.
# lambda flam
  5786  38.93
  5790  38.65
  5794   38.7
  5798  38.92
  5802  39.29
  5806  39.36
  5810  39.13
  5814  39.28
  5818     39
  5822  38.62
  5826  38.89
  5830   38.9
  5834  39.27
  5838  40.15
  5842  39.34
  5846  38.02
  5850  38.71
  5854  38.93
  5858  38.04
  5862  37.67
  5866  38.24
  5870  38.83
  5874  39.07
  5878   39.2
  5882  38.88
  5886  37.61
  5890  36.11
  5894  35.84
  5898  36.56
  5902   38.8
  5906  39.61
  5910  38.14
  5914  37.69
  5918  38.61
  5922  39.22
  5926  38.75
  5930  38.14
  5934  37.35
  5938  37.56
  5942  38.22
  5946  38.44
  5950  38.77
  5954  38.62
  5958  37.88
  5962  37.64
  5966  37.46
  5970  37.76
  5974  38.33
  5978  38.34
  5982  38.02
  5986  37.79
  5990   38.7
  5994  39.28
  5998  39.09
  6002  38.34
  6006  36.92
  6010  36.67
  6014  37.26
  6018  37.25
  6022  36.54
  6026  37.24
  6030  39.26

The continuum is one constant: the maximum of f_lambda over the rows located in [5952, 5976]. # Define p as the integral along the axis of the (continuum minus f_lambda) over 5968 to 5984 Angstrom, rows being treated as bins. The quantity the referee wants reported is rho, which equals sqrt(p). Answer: 2.8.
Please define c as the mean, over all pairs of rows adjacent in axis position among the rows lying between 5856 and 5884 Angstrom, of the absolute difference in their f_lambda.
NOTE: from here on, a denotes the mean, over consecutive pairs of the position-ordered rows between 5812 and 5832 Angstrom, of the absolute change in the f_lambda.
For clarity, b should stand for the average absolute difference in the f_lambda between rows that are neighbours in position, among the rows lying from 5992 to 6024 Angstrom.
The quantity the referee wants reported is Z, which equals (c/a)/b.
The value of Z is 2.8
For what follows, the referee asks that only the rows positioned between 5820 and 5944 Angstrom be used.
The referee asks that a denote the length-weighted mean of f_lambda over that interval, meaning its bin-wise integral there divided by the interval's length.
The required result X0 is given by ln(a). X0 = 3.65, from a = 38.4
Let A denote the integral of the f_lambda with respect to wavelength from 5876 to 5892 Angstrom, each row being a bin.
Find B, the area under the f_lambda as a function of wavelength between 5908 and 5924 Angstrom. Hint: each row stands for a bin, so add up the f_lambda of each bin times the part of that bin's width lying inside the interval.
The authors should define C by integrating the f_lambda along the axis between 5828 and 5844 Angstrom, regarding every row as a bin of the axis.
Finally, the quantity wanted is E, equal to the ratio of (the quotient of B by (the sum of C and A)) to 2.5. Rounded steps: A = 607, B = 615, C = 631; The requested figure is 0.199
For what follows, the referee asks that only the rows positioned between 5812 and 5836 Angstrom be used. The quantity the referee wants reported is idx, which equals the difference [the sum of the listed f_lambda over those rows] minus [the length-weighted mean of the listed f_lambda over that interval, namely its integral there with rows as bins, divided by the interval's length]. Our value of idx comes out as 195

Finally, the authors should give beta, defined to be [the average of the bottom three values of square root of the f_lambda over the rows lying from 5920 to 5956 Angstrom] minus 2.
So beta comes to 4.14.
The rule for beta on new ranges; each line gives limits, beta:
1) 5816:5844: 4.23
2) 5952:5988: 4.13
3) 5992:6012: 4.11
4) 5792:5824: 4.22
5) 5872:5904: 4.01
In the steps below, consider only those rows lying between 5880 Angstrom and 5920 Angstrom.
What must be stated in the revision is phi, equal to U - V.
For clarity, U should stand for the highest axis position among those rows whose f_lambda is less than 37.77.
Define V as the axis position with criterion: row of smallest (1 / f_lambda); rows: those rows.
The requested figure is 8 Angstrom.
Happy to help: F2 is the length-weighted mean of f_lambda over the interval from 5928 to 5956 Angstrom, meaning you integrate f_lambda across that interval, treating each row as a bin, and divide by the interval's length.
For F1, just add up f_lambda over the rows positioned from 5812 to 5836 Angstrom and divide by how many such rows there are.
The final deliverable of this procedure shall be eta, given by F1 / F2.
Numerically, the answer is 1.022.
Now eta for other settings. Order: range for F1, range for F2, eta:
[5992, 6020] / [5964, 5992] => 0.994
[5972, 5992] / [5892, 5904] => 1.032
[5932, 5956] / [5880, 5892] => 1.017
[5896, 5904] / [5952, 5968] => 0.994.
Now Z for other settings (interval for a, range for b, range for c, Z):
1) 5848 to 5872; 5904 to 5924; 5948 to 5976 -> 0.8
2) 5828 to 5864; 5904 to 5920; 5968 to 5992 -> 0.6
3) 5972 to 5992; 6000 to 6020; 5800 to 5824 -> 1.1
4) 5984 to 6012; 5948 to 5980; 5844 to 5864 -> 2.5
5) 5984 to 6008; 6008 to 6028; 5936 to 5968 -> 0.9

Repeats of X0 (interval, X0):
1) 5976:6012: 3.64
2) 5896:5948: 3.64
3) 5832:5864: 3.66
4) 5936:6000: 3.64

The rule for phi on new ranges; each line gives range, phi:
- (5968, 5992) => -20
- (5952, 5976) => 16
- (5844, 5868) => 8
